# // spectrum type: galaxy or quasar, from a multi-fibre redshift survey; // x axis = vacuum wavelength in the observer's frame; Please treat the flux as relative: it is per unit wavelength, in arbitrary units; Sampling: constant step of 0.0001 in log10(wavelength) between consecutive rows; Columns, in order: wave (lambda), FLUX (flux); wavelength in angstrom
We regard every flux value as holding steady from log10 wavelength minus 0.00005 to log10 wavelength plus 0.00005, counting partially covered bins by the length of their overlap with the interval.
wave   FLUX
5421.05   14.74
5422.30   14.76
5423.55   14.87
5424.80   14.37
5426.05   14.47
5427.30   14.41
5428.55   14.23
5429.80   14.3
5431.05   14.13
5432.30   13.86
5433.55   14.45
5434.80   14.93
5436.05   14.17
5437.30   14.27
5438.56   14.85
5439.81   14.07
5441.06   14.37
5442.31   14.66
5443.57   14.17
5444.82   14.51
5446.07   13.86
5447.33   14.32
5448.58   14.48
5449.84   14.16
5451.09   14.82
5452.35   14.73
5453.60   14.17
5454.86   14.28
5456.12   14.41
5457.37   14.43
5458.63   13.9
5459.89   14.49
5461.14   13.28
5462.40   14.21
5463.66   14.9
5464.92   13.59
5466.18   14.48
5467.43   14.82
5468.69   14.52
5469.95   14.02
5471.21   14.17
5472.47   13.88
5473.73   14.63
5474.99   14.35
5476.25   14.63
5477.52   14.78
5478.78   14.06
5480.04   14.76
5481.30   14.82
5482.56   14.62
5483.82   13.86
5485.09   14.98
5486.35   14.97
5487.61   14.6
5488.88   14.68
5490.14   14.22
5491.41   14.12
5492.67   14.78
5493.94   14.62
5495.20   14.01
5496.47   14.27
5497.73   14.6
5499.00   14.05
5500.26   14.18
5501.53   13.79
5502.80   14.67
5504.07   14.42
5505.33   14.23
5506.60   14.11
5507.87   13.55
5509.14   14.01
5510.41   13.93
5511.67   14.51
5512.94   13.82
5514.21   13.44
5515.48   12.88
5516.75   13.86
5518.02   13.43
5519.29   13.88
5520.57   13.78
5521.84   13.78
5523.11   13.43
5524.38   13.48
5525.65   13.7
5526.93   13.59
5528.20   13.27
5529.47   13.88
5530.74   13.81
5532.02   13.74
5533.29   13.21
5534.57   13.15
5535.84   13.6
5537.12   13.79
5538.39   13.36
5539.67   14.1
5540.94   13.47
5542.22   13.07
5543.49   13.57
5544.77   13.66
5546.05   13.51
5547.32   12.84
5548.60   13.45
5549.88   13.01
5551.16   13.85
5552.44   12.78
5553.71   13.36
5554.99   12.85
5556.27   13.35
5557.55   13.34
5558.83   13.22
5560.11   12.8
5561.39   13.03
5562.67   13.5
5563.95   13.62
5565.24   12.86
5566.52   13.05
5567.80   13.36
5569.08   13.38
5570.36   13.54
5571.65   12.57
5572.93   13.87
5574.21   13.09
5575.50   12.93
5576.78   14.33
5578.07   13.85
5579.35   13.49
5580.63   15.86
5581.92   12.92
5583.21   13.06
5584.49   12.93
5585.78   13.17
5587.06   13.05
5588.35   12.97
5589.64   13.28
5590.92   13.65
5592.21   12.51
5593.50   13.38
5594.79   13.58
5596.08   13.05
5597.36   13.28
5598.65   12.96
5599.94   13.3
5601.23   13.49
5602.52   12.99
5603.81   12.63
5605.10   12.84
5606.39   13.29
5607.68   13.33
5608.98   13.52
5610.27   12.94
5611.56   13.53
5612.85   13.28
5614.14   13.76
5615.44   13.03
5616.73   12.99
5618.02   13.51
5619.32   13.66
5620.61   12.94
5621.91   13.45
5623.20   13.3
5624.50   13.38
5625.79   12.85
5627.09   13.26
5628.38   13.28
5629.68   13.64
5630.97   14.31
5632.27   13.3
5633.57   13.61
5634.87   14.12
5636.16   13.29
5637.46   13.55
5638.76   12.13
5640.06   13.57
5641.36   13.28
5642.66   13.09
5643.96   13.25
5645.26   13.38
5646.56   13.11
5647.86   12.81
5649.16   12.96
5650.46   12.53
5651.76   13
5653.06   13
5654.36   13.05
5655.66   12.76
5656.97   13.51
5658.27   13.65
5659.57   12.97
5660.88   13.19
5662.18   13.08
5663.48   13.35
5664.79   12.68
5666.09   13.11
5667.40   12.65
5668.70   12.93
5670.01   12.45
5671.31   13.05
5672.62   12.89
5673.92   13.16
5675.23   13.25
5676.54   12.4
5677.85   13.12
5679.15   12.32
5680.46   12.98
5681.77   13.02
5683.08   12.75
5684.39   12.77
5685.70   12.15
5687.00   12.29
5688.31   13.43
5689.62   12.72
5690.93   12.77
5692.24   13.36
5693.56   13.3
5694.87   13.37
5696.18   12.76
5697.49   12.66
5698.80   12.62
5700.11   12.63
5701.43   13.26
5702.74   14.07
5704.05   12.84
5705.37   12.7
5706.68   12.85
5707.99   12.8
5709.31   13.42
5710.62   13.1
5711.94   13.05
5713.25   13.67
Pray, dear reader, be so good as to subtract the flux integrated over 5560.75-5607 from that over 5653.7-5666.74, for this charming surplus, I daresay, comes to -444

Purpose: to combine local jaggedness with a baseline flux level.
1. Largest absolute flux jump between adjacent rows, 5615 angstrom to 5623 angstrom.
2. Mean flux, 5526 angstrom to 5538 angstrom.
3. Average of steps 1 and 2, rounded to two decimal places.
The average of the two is 7.14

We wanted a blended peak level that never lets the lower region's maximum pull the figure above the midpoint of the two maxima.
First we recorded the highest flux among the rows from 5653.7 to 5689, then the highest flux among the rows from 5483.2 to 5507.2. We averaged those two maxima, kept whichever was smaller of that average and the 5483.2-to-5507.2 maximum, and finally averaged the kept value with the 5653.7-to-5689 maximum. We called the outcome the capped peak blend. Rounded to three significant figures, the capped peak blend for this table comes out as 14.0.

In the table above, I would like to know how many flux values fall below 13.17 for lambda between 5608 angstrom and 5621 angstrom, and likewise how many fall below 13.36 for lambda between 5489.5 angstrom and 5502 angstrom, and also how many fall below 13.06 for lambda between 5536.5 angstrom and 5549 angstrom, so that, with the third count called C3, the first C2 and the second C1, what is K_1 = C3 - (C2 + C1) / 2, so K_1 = -1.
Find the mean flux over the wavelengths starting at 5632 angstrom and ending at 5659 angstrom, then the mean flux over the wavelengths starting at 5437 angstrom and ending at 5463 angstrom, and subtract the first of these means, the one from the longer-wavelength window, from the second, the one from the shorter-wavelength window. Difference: 1.1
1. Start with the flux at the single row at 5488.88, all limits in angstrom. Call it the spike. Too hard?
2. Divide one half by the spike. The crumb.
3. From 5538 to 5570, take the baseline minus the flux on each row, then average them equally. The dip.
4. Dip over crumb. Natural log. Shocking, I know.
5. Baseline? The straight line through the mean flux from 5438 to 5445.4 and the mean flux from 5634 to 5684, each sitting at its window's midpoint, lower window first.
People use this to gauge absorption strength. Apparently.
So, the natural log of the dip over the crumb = 2.5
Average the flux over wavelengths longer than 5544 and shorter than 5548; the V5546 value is 13.3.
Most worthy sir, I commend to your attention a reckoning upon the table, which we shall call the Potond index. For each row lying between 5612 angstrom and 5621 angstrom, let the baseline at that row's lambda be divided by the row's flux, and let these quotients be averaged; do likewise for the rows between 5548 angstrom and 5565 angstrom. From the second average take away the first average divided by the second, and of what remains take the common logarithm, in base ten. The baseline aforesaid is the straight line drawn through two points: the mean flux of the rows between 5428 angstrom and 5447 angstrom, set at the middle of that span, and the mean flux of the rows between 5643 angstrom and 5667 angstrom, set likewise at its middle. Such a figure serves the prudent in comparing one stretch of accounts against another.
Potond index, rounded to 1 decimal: -1.2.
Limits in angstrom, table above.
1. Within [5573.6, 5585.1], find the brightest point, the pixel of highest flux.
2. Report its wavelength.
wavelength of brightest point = 5580.63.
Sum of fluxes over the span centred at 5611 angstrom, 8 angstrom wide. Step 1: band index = 80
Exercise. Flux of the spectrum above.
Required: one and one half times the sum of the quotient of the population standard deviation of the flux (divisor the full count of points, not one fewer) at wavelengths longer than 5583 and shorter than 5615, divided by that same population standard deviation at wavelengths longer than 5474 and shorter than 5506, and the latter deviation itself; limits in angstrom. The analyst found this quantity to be 1.86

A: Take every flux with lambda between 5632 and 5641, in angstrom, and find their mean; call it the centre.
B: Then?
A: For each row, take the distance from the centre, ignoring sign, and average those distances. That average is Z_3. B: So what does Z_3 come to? 0.395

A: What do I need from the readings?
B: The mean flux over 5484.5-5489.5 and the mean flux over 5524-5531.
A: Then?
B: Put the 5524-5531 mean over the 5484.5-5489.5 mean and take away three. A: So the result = -2.08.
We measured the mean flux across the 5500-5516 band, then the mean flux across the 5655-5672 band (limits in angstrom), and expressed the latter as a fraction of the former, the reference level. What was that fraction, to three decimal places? 0.933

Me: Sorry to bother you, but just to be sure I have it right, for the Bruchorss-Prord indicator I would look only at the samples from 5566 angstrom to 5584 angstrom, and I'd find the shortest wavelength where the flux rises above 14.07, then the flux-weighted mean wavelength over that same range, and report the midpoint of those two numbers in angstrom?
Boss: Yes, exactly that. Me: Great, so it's 5575.9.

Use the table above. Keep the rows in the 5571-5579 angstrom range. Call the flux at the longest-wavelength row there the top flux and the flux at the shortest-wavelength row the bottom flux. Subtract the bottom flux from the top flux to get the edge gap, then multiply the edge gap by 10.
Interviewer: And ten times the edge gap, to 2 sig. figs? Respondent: 13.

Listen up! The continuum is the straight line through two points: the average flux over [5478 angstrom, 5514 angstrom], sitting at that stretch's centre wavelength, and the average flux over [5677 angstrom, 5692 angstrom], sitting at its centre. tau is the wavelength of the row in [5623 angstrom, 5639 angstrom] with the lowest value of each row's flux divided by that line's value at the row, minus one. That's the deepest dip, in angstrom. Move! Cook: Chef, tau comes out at 5638.76 angstrom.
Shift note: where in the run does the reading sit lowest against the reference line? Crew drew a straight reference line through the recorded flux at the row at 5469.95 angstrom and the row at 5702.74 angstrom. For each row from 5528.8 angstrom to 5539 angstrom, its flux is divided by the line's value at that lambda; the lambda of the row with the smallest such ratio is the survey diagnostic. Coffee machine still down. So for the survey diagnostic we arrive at 5534.57 angstrom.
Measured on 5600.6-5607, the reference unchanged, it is 5603.81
